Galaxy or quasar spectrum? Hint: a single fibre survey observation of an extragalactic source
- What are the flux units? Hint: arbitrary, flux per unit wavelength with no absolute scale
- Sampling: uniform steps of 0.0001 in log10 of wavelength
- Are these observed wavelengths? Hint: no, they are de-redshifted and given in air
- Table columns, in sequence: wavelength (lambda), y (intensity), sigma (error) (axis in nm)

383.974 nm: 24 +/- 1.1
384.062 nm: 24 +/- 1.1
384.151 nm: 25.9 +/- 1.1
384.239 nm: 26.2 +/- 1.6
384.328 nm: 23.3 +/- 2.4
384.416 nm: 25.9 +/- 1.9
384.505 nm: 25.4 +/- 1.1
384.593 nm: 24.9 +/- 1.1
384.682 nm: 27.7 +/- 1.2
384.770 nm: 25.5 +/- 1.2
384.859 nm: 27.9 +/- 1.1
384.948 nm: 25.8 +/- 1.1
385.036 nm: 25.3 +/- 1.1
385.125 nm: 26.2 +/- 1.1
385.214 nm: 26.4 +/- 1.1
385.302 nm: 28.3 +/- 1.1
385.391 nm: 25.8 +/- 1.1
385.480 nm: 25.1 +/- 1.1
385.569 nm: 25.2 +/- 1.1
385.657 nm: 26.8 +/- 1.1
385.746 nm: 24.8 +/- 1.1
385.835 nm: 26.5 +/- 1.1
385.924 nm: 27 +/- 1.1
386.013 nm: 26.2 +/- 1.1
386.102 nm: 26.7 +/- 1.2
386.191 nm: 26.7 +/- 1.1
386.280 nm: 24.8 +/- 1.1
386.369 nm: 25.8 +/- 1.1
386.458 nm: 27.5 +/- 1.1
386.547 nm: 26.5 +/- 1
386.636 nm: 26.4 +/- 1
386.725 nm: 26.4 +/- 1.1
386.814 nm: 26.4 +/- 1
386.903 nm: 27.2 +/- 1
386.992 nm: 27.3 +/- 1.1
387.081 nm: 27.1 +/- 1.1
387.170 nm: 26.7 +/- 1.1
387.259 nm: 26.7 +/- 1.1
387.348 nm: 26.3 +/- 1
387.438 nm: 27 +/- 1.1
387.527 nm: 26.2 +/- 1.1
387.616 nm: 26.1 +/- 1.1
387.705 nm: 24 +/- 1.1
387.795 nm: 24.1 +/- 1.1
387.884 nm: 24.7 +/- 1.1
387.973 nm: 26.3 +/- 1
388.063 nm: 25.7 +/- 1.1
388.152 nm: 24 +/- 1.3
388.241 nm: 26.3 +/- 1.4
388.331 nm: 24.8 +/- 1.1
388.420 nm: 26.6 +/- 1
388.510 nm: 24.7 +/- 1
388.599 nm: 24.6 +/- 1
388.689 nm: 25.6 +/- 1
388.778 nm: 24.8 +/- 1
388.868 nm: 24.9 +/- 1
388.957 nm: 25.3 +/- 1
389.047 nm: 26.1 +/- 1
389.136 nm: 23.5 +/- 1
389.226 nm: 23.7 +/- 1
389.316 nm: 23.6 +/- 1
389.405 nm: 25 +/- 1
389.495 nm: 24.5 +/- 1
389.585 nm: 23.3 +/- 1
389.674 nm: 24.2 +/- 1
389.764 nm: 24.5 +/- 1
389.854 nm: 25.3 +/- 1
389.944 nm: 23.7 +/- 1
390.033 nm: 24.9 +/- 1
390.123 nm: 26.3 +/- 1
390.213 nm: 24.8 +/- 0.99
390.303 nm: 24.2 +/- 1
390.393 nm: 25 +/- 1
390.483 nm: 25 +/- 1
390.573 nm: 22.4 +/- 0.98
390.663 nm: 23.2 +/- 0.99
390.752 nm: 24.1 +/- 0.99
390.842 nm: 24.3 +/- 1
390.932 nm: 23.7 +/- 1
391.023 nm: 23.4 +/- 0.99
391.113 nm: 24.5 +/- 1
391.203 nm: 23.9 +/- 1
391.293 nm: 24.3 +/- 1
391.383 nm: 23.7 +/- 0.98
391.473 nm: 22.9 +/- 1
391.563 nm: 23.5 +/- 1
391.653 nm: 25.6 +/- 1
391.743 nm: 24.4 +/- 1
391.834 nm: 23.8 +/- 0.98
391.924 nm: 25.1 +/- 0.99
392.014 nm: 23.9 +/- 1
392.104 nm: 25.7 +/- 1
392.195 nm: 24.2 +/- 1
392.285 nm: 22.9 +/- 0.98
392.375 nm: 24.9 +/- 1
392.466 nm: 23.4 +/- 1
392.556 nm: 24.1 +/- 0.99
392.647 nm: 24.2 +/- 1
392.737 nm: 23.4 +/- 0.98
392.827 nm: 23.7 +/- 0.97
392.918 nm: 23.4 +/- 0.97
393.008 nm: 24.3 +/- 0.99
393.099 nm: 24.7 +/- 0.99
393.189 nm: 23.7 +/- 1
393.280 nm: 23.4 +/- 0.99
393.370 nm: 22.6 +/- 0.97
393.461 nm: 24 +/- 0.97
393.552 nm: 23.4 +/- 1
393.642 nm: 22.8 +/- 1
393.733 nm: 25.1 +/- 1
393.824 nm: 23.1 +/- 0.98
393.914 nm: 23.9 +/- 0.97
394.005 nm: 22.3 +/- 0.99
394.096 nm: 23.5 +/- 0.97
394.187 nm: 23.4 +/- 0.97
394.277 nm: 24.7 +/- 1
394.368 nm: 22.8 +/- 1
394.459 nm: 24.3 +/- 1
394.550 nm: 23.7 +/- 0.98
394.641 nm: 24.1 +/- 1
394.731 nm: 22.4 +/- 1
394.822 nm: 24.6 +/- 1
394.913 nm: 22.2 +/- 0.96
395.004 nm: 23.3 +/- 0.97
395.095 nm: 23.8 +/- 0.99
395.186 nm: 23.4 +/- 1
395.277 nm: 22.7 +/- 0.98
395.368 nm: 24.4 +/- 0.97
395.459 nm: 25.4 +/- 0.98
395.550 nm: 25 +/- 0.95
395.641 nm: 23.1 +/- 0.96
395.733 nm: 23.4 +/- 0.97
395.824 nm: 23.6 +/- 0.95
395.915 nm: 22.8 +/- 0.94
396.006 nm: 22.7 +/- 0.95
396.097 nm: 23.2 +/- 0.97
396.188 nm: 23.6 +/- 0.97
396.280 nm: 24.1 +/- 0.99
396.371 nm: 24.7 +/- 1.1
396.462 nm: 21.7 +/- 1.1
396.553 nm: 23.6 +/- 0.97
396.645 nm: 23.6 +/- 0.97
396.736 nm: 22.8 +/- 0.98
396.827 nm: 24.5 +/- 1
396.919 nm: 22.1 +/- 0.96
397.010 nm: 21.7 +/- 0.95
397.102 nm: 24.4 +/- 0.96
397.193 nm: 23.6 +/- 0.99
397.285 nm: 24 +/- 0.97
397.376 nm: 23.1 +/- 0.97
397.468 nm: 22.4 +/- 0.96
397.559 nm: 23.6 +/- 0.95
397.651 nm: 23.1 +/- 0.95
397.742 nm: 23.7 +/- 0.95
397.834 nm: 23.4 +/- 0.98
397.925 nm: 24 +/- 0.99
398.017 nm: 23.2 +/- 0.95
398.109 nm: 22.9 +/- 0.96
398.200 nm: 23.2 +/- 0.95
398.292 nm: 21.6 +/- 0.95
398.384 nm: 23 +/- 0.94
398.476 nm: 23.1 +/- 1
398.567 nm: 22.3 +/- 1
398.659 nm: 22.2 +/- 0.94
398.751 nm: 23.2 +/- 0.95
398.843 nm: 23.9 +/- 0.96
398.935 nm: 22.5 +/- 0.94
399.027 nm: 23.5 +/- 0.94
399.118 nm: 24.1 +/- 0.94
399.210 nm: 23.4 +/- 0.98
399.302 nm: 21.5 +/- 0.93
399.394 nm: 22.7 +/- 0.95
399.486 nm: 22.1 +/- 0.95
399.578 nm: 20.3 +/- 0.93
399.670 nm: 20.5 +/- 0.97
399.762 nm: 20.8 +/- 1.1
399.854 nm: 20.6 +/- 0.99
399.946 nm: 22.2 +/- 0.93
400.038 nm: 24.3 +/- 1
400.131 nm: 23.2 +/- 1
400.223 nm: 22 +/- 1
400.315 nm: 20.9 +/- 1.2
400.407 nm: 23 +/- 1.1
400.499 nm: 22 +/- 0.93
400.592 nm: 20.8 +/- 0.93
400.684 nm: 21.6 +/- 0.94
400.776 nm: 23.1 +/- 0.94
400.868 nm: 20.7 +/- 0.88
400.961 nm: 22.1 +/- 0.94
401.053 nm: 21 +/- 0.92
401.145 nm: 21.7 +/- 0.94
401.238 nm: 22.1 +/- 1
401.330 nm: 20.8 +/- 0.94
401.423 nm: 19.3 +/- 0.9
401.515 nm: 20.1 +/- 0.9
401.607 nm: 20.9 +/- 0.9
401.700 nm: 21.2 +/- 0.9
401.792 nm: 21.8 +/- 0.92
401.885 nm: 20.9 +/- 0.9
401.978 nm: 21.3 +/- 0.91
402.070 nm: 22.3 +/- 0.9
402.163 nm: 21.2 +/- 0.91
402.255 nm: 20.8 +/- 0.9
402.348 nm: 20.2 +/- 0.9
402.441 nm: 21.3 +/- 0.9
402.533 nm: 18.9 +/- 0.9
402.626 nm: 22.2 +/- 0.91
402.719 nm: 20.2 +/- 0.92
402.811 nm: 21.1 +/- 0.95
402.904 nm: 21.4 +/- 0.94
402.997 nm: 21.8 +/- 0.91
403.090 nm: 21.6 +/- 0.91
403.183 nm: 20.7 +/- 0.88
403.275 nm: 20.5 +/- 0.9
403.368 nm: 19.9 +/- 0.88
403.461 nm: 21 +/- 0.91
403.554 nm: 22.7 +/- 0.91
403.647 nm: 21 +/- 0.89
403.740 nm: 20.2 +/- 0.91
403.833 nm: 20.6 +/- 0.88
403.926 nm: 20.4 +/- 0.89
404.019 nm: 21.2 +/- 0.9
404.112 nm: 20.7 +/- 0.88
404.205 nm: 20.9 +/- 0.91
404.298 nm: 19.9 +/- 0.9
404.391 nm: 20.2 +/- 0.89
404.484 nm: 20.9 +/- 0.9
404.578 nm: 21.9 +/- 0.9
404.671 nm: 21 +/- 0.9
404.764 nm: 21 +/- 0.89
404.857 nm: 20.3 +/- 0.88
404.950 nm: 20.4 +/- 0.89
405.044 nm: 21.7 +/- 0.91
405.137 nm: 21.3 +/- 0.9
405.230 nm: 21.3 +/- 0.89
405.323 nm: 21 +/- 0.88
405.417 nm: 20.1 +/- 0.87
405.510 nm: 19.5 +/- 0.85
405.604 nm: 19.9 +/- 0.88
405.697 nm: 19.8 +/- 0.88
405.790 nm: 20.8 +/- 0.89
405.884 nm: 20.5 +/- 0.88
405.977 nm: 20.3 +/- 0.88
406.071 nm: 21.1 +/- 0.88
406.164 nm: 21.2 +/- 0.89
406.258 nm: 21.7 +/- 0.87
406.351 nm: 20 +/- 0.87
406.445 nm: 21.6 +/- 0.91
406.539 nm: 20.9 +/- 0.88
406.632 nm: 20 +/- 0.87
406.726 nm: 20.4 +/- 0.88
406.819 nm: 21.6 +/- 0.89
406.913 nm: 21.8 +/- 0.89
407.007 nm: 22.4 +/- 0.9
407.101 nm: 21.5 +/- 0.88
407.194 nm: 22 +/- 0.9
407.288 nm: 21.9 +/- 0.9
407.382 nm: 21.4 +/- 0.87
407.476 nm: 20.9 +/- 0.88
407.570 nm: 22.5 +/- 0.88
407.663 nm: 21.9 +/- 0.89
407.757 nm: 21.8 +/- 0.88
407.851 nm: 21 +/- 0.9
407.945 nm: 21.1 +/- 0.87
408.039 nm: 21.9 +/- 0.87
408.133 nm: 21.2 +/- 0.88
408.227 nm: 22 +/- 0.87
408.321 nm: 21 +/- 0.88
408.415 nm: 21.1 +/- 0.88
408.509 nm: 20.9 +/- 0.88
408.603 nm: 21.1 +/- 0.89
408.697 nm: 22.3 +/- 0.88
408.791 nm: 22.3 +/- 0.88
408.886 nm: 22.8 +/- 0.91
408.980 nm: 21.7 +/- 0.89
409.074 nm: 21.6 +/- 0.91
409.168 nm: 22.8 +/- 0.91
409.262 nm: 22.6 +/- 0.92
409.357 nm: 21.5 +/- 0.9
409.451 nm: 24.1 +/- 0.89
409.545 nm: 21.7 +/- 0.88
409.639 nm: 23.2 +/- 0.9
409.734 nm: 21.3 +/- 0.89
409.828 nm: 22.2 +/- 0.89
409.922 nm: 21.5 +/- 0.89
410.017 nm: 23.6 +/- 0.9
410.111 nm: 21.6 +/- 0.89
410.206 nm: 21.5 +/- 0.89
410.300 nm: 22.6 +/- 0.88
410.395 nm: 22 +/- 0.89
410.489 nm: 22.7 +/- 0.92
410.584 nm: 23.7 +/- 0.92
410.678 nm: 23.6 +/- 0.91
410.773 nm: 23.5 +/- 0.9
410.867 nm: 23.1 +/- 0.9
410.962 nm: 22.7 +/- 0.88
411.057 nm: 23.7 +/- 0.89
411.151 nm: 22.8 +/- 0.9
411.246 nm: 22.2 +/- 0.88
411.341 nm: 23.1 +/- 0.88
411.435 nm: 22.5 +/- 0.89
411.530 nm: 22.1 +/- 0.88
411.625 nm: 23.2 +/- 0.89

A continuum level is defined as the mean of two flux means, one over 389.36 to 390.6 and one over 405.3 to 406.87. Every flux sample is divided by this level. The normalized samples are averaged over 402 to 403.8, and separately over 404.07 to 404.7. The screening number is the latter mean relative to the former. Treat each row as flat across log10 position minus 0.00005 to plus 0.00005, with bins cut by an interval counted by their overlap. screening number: 0.99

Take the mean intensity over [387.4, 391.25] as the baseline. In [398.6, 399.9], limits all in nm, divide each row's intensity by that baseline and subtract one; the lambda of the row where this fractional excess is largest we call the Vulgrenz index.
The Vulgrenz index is 399.118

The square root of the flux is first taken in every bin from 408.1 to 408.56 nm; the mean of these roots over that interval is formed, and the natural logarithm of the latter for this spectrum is 1.53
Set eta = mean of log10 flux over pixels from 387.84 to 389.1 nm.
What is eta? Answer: 1.40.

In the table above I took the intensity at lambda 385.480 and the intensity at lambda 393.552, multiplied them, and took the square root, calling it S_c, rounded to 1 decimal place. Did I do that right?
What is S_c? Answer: 24.2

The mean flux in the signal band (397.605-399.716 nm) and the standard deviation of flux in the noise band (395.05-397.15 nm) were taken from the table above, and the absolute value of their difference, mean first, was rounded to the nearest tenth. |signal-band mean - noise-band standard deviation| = 21.8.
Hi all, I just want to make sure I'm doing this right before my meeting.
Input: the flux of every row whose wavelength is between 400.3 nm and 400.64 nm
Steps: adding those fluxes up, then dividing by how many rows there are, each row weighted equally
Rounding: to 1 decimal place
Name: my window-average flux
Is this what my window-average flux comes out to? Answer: 21.7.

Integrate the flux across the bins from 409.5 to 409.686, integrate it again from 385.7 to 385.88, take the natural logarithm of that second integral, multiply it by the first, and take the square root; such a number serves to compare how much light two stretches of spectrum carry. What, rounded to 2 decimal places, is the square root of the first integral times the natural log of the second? 2.53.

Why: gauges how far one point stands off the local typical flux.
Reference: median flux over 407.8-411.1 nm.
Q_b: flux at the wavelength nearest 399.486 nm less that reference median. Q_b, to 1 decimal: 0.1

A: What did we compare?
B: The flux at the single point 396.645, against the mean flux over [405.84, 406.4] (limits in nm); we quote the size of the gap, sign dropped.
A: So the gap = 2.8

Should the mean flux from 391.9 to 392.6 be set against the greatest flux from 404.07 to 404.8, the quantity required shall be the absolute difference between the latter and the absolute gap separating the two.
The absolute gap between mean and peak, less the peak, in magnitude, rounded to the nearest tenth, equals 19.5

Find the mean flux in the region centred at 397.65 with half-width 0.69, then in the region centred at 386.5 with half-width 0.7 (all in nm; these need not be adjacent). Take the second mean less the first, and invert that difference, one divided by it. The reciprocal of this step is 0.30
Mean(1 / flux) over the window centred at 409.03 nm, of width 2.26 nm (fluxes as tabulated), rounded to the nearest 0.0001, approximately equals 0.0456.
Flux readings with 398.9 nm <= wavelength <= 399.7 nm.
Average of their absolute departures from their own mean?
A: 1.1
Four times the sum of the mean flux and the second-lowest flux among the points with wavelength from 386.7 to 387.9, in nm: 201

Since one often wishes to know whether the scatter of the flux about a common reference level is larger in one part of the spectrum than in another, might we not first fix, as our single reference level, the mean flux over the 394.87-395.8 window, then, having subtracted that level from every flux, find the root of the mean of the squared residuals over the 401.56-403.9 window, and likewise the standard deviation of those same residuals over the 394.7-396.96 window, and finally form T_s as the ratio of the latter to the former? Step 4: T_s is 0.34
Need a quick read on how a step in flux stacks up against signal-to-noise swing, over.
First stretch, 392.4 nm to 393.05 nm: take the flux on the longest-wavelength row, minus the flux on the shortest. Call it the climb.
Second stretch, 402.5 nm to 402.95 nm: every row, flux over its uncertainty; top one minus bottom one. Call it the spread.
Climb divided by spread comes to 0.27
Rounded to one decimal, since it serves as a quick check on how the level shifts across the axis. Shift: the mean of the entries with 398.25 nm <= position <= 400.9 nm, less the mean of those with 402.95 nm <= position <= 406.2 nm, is 1.5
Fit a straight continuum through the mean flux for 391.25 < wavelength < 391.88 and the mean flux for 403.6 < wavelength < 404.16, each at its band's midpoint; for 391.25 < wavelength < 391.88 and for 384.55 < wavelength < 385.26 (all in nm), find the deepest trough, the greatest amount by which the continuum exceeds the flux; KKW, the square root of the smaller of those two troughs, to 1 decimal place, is 1.0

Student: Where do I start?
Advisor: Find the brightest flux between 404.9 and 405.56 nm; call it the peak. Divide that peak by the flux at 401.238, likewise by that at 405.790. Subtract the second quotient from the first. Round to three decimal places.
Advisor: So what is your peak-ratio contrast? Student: -0.061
